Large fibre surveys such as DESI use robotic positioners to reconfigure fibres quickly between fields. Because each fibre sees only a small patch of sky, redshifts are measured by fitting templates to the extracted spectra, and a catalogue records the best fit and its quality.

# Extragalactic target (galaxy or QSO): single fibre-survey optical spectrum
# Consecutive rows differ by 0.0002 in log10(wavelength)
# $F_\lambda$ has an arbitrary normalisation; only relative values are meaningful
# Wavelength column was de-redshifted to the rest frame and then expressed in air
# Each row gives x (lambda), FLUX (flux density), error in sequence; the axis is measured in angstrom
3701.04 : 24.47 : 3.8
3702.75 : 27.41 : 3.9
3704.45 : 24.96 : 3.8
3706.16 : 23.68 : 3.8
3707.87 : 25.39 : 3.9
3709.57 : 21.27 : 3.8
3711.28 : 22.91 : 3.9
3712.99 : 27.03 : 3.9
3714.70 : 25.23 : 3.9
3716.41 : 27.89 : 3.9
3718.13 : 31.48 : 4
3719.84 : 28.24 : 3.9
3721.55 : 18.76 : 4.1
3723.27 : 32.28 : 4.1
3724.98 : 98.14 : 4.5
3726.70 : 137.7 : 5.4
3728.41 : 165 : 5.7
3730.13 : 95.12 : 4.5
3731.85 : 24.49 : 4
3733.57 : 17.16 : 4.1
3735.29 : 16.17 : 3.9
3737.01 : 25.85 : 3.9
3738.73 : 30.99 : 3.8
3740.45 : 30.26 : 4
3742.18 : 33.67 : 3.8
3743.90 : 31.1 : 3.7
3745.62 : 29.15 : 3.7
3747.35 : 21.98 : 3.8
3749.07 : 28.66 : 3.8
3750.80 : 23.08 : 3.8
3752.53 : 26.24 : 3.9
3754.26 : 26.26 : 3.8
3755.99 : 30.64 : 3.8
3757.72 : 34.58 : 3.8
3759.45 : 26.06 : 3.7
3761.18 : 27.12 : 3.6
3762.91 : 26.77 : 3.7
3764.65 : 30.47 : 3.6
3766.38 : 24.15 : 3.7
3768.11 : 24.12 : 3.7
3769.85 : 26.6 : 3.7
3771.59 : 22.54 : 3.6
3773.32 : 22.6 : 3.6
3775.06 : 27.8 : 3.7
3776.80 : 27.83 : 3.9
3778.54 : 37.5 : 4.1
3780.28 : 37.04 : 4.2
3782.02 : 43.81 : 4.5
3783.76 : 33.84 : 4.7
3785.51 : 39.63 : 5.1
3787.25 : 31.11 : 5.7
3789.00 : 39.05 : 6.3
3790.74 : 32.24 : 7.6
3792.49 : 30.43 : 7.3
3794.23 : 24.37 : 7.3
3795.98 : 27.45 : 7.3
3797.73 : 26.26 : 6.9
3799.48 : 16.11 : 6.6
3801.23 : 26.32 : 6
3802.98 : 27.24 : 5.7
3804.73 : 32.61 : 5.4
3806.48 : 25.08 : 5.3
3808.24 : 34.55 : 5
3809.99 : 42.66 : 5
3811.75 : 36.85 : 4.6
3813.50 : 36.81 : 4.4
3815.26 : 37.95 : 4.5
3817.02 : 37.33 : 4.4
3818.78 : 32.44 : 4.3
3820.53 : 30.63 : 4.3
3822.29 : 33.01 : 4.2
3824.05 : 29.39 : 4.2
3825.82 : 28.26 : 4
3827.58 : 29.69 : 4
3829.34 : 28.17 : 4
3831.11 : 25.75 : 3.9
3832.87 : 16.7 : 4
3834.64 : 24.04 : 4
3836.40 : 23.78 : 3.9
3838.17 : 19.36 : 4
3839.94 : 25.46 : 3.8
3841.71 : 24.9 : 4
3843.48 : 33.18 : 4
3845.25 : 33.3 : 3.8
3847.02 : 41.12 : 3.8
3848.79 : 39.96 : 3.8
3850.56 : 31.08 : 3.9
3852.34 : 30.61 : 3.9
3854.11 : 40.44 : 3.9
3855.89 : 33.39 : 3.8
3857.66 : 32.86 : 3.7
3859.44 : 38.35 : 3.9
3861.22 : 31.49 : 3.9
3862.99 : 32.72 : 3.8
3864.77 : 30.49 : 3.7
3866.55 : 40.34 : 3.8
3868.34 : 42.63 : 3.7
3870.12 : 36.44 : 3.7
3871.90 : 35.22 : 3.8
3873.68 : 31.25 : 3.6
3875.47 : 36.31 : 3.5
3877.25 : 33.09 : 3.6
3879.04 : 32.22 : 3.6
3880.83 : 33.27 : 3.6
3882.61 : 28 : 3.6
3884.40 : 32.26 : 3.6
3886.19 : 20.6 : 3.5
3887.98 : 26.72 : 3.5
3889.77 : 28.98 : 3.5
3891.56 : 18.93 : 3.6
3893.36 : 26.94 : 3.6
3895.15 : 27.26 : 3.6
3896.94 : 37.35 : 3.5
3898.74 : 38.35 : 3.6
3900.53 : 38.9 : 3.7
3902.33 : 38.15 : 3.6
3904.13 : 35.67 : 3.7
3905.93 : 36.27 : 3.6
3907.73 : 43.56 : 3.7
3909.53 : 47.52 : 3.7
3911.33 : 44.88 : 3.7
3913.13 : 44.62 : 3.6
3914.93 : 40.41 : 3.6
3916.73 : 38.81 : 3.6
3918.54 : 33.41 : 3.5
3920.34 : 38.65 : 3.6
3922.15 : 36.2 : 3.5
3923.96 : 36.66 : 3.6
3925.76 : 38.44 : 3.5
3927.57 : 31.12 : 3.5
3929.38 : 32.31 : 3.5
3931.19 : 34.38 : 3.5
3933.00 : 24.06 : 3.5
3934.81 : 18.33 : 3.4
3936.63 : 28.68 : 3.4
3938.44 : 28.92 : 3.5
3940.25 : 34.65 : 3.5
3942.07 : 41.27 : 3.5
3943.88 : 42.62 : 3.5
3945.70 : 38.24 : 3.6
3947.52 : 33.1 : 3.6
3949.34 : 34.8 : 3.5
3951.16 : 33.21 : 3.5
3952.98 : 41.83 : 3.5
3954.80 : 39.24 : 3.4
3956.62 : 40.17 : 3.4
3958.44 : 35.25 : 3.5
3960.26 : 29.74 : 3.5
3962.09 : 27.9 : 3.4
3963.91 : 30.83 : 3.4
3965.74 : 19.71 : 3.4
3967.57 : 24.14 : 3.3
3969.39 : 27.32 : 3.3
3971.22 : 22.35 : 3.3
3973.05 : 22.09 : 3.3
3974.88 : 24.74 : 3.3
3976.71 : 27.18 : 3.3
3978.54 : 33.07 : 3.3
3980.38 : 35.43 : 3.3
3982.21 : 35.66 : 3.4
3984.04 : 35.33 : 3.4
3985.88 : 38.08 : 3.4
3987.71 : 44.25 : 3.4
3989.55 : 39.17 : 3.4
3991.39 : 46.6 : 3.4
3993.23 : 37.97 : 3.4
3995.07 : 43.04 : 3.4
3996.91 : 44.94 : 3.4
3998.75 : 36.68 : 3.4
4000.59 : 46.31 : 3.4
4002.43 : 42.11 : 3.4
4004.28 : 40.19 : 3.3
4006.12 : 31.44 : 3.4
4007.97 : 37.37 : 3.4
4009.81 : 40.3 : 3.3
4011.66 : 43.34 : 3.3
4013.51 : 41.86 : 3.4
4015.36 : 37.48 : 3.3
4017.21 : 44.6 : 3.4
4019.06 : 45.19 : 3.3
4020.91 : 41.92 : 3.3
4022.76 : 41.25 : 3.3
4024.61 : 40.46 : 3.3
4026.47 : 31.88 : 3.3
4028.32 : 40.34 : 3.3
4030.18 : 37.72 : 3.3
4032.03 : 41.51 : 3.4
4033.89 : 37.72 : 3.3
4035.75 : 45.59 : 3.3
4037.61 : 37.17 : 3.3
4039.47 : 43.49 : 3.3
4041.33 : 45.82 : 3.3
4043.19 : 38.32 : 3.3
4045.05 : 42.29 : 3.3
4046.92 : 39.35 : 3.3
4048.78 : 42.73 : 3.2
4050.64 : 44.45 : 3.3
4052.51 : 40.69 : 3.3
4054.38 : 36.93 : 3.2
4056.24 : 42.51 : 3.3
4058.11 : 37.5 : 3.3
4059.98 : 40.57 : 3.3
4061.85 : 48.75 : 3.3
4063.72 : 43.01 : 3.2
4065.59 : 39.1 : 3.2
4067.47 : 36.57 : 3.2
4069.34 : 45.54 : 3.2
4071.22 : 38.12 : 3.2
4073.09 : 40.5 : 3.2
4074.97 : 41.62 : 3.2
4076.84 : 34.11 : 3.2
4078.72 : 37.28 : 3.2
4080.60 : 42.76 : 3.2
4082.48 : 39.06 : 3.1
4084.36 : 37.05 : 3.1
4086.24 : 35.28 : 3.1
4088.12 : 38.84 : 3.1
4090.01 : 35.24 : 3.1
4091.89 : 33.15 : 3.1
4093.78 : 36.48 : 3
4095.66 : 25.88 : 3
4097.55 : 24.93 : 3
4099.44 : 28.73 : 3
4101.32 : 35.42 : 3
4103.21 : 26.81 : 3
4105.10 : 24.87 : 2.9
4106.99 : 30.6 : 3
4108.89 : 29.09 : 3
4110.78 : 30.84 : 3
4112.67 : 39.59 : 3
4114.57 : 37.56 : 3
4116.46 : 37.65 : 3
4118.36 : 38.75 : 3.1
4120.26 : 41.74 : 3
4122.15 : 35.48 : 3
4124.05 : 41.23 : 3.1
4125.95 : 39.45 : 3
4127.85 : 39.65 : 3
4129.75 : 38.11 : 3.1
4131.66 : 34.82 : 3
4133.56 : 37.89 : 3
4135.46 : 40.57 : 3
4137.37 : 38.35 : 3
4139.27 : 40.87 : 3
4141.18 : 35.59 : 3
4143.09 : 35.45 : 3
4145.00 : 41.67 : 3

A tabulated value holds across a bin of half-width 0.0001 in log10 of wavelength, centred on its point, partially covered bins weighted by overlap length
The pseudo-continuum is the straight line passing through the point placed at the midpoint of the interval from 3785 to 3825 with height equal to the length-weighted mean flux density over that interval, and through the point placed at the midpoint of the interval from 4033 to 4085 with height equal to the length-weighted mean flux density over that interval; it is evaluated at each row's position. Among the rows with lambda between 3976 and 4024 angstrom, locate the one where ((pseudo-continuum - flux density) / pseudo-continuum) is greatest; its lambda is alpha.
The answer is 3976.71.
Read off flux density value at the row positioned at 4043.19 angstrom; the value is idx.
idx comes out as 38.32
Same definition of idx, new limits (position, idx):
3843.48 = 33.18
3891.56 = 18.93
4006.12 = 31.44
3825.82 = 28.26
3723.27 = 32.28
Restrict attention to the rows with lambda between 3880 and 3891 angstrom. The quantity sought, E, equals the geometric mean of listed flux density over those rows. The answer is 28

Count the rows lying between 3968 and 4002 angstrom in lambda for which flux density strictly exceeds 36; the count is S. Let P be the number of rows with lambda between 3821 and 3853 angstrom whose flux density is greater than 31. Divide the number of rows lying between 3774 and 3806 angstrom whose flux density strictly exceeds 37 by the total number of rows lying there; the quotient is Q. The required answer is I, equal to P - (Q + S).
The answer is -3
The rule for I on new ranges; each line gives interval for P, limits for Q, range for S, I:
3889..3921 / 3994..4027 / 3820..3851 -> 11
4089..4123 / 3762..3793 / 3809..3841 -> 5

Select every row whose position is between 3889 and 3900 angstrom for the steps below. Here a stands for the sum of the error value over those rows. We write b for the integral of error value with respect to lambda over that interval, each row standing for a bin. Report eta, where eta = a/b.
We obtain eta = 0.545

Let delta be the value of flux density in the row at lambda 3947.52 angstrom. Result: 33.1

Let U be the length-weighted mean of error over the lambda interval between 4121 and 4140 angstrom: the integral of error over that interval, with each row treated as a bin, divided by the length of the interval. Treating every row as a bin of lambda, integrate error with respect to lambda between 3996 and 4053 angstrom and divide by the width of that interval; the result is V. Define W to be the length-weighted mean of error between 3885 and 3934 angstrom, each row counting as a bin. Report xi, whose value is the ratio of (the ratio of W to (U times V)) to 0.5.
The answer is 0.71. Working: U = 3.0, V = 3.33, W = 3.6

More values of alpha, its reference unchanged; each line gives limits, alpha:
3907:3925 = 3918.54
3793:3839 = 3832.87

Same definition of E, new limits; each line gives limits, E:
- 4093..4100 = 29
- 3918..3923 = 36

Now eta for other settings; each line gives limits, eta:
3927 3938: 0.546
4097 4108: 0.546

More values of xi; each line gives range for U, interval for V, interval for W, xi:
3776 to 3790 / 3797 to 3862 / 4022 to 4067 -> 0.31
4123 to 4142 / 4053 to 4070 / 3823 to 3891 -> 0.77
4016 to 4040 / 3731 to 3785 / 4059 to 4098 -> 0.49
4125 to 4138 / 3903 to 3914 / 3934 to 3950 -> 0.63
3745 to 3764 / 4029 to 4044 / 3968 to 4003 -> 0.54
